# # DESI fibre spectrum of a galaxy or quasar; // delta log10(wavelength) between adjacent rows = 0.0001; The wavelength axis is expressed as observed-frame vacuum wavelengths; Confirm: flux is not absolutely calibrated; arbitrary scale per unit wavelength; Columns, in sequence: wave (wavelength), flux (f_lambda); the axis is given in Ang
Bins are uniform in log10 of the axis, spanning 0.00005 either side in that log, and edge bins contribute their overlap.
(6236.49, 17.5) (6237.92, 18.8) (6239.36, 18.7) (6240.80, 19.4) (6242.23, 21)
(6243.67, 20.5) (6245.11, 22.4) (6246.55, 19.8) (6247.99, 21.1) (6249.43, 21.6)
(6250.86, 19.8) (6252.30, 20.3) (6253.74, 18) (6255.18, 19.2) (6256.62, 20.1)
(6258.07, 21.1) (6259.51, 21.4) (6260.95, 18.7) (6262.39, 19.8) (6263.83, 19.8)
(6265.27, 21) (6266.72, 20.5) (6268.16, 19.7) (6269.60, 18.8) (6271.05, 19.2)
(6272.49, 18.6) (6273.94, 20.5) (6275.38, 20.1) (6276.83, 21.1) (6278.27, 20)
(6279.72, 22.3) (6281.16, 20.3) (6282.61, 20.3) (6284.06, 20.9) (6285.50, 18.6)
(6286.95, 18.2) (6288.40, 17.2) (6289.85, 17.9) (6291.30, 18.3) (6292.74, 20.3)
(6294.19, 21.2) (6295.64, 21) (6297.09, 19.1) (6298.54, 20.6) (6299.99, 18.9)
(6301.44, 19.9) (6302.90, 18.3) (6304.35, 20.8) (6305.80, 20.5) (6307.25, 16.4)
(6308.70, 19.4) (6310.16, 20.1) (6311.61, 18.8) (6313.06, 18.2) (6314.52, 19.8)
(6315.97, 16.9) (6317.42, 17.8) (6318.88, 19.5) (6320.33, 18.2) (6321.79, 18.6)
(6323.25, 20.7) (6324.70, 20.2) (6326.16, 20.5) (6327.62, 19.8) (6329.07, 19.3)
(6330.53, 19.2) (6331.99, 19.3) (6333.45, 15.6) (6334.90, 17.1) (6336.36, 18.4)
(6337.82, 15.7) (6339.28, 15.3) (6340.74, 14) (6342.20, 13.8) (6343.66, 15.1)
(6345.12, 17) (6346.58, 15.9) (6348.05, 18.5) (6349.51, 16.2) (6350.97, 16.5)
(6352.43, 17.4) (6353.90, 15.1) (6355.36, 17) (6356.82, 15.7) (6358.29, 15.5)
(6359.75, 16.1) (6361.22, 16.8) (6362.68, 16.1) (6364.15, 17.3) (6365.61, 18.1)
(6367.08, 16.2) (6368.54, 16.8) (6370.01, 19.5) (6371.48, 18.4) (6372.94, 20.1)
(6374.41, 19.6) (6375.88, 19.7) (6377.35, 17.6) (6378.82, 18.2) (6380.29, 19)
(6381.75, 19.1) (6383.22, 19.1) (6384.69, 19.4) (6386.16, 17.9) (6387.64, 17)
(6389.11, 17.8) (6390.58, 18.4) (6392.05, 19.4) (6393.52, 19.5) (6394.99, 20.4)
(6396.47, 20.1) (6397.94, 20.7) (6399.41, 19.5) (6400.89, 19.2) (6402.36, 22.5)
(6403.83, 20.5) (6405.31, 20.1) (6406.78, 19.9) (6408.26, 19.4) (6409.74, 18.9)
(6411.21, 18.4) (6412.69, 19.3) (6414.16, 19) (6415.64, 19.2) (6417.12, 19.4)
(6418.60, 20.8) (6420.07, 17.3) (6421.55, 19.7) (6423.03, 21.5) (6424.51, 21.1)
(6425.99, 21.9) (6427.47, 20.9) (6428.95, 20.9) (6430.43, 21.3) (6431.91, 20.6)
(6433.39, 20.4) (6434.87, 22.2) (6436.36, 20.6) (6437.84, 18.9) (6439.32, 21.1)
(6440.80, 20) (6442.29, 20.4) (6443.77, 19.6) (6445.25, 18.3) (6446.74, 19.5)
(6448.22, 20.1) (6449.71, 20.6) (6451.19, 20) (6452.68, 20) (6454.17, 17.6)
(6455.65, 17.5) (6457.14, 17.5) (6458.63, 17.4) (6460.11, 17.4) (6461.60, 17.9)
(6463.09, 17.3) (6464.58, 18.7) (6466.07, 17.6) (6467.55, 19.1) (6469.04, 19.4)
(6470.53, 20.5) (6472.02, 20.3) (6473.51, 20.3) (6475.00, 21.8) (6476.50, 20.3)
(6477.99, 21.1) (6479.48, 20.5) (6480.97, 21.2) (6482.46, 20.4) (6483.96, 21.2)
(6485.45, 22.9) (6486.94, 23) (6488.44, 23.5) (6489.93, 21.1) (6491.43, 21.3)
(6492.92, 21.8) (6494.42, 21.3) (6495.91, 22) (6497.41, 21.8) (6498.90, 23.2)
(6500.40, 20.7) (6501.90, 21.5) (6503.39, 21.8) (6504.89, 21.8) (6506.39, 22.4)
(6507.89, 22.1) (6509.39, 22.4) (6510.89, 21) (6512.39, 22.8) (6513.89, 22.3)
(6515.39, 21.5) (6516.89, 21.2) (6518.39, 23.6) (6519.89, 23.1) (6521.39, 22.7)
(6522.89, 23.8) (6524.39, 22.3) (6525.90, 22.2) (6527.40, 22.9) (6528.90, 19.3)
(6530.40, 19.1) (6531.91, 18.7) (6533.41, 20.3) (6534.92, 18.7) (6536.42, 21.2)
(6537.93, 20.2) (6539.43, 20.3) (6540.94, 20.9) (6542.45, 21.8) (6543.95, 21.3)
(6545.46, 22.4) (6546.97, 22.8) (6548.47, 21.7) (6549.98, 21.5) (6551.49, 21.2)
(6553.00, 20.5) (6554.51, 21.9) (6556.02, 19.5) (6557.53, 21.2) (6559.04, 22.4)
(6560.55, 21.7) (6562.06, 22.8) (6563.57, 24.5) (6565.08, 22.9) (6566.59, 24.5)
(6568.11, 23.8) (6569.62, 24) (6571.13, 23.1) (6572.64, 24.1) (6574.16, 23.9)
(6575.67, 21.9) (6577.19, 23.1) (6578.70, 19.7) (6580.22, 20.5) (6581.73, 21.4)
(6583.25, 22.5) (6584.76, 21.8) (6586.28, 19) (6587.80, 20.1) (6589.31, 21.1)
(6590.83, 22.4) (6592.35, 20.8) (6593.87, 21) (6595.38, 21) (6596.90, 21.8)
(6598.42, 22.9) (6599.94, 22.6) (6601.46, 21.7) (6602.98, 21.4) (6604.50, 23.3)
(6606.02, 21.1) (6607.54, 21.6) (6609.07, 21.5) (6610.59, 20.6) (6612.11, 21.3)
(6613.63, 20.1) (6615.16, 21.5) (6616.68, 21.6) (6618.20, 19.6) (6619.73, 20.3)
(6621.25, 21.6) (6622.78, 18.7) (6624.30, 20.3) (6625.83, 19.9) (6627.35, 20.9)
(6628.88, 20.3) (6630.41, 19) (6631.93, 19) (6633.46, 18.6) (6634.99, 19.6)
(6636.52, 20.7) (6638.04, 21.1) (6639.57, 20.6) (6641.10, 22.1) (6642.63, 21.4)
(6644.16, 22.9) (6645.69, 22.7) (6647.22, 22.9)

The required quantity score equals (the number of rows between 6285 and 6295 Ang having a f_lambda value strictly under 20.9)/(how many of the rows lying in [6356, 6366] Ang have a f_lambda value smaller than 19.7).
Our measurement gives 0.9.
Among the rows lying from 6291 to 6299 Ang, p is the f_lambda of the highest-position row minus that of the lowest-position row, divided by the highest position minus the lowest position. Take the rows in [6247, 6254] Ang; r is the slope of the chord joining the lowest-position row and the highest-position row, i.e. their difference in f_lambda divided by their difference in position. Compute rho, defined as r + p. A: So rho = -0.2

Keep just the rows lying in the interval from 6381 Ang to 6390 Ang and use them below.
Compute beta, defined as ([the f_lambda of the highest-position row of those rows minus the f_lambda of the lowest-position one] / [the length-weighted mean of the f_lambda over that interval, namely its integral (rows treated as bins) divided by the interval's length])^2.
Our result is 0.005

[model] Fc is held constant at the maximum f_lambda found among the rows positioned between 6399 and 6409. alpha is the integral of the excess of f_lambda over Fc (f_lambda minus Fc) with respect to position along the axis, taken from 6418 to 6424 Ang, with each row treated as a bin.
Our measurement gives -16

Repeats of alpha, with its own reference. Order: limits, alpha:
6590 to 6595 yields -6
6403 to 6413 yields -30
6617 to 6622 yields -10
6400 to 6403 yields -5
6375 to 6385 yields -36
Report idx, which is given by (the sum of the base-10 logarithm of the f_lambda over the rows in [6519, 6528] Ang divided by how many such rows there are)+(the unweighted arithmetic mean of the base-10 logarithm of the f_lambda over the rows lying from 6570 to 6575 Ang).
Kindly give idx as 2.73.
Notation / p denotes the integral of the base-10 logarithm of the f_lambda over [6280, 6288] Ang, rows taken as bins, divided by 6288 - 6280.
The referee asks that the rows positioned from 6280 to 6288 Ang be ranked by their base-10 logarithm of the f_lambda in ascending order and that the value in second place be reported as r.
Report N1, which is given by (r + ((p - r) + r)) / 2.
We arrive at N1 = 1.28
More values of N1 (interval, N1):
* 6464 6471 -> 1.28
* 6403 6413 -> 1.28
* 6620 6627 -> 1.30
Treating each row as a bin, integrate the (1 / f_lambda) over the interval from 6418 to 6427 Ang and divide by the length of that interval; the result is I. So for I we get 0.0494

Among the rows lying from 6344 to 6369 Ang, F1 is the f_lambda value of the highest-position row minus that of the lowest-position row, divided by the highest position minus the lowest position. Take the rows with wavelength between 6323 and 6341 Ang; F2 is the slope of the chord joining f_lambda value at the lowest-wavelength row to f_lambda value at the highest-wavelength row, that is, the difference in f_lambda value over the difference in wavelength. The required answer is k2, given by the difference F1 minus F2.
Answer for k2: 0.4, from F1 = -0.01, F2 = -0.38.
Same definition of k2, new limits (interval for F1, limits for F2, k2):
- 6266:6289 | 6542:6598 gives -0.2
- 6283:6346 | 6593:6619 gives 0.0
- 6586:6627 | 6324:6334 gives 0.5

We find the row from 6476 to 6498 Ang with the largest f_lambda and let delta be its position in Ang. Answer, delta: 6488.44 Ang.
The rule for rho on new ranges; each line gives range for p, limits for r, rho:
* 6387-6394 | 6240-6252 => 0.5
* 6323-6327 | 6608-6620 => -0.2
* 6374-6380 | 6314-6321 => -0.6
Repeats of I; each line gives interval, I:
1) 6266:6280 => 0.0501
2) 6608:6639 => 0.0493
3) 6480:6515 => 0.0458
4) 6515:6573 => 0.0461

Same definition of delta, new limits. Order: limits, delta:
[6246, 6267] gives 6249.43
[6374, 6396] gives 6394.99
